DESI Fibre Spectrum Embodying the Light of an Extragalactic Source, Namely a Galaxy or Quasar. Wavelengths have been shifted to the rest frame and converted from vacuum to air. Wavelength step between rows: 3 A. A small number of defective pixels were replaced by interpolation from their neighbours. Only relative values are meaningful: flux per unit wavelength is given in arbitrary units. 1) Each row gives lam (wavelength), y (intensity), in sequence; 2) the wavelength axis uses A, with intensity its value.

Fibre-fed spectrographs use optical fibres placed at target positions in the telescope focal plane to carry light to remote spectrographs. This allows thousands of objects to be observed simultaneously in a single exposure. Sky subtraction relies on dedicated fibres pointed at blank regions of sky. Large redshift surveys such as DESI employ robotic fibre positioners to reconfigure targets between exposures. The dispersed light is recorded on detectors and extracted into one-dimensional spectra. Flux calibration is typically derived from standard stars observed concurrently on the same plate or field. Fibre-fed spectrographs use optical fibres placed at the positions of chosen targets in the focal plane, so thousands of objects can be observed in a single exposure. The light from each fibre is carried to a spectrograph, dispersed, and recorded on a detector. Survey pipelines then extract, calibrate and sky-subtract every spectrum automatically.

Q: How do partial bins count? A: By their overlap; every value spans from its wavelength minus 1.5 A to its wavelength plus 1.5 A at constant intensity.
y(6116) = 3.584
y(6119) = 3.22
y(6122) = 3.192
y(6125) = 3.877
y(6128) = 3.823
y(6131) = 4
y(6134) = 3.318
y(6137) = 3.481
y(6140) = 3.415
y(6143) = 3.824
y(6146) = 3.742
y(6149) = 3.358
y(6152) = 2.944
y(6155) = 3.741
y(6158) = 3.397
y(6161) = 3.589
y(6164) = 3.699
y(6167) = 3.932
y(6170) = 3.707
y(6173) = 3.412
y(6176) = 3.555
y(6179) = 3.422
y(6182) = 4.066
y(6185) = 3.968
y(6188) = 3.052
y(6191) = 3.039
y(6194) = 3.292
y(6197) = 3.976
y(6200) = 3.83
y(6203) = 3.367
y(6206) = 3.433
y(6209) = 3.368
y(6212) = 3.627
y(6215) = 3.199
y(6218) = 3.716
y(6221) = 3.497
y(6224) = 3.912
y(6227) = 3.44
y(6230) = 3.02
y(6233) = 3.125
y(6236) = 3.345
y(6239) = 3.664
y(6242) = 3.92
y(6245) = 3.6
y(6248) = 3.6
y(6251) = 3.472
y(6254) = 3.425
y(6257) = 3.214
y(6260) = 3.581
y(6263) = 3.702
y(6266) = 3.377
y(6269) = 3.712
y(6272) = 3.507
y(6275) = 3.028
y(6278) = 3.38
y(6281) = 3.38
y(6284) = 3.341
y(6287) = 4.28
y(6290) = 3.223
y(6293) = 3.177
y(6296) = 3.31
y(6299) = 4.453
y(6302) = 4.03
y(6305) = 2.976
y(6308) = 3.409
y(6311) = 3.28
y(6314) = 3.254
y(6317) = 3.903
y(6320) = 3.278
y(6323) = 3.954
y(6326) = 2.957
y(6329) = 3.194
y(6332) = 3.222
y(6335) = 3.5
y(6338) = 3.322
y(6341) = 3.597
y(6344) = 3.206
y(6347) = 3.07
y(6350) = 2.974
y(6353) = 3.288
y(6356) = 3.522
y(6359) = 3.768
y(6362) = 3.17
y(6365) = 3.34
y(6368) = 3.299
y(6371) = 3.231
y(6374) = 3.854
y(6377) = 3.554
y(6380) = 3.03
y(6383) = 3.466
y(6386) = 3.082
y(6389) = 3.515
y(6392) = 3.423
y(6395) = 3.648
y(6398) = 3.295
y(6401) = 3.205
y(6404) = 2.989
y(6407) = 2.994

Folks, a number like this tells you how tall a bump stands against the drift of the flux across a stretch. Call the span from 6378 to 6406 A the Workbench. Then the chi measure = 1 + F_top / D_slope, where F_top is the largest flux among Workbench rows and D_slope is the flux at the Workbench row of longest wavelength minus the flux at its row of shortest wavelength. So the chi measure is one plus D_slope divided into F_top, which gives -88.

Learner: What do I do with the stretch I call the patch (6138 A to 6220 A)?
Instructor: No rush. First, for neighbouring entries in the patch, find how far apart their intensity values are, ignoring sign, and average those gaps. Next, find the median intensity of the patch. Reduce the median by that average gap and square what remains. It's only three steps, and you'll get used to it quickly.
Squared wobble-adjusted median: 10.5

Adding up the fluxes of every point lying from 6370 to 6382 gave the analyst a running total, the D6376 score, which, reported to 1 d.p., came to 13.7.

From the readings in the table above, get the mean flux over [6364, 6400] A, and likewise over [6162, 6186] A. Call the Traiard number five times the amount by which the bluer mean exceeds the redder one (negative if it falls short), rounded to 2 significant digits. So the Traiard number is 1.6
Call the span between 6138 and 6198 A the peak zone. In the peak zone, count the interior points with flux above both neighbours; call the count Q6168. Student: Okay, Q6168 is 5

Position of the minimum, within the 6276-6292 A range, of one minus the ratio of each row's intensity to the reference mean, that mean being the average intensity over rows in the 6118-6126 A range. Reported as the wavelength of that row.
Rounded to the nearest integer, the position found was 6287 A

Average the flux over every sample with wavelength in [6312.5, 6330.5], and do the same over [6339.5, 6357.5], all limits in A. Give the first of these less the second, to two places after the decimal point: 0.15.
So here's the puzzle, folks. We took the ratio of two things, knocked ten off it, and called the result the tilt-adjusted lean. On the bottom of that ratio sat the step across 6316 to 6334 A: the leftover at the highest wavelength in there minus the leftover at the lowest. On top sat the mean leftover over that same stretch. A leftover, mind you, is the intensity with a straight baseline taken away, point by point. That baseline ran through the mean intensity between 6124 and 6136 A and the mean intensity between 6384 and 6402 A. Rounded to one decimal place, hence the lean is -9.9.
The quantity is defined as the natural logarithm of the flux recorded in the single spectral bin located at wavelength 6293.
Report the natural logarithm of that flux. 1.16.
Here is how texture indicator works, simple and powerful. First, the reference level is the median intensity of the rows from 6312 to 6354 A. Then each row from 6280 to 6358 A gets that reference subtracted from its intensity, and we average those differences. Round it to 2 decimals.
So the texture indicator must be 0.16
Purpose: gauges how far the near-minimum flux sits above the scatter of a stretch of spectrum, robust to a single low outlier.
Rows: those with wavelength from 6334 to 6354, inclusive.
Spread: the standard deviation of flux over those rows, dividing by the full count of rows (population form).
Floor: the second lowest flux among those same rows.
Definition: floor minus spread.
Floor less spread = 2.87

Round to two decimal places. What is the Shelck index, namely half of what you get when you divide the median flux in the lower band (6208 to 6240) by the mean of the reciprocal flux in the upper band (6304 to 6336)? 5.73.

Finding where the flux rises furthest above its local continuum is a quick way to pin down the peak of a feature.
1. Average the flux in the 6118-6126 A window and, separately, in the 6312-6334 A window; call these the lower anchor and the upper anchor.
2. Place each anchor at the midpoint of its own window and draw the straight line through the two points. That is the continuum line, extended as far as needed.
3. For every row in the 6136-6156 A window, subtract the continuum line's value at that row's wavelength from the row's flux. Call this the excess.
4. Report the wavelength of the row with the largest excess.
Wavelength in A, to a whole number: 6143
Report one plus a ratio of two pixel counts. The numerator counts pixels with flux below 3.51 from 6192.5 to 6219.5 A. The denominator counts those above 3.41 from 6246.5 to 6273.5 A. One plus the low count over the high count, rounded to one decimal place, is 1.7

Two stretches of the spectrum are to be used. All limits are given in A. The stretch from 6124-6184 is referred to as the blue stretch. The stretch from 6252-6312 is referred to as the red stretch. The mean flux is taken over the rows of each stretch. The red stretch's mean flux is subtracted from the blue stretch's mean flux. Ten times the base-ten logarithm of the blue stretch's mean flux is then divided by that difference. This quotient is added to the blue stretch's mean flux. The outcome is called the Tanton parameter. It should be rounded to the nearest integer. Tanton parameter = 48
